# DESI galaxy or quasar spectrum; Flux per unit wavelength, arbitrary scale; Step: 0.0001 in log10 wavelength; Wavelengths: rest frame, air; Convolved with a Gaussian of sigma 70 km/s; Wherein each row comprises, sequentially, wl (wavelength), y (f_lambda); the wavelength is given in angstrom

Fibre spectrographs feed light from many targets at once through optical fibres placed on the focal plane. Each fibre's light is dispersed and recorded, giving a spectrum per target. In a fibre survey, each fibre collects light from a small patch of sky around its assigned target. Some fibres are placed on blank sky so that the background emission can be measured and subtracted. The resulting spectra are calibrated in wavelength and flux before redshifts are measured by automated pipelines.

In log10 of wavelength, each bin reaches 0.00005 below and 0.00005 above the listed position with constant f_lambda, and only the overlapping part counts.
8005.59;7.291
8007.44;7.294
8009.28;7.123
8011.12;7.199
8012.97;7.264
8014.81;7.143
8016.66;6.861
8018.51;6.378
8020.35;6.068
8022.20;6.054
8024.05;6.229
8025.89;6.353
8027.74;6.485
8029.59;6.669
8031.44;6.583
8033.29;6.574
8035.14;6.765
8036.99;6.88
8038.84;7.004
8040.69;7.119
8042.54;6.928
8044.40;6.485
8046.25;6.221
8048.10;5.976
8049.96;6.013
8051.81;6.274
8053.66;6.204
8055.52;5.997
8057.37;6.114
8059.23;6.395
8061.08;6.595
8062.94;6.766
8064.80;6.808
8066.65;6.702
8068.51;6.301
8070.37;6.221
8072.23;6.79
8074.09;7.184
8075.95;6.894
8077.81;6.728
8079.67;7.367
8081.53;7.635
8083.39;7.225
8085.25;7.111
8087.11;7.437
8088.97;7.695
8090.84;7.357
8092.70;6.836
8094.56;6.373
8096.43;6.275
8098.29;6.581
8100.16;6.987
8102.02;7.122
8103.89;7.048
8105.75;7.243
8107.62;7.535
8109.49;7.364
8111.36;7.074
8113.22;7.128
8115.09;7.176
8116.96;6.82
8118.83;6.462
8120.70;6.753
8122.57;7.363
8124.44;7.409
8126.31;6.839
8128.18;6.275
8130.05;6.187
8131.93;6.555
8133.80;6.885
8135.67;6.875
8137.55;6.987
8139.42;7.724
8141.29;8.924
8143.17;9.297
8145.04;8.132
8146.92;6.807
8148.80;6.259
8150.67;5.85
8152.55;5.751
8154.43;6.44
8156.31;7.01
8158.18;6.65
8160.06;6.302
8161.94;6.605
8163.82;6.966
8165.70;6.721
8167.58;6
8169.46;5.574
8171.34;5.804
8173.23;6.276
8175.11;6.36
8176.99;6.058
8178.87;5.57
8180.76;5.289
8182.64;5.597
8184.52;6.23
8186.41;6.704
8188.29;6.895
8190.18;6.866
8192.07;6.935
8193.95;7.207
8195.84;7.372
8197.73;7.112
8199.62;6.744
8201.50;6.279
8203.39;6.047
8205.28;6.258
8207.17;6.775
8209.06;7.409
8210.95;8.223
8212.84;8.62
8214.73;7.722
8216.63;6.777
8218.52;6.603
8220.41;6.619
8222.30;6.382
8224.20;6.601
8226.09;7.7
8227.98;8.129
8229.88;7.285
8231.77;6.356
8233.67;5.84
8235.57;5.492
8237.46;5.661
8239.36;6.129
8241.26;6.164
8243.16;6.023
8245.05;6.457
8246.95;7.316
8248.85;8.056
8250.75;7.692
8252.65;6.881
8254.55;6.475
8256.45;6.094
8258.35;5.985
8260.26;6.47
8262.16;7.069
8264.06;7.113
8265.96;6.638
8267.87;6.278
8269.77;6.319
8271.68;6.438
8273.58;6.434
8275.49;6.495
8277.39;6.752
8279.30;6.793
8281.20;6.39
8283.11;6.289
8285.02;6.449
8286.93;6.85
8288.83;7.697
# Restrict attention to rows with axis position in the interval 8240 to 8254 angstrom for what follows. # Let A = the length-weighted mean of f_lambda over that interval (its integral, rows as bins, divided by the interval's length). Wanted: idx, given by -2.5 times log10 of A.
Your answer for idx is -2.10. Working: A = 6.9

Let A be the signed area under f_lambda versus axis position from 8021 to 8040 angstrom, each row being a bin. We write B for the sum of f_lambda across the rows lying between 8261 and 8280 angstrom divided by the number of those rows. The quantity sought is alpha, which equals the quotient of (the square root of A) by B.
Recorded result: 1.68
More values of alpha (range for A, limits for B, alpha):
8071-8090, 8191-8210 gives 1.72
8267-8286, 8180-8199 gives 1.67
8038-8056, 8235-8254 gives 1.63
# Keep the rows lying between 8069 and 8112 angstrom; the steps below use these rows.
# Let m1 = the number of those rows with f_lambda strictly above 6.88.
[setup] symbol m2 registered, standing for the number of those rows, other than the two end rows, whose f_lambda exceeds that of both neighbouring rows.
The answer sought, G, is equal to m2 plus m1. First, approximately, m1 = 16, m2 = 5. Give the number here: 21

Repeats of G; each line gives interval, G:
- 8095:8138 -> 18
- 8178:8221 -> 12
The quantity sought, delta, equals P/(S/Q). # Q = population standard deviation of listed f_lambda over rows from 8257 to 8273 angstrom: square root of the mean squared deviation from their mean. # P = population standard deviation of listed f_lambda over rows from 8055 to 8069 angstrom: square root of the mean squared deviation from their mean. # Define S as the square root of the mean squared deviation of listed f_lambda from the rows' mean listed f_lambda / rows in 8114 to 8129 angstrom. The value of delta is 0.27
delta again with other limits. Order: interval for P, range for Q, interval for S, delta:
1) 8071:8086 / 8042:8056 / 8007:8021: 0.20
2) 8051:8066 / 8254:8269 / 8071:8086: 0.38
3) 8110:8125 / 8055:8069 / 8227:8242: 0.10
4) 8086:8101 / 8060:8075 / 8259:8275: 0.46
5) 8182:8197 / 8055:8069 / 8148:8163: 0.39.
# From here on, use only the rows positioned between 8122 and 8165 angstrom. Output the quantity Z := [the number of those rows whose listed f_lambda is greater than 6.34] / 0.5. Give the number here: 34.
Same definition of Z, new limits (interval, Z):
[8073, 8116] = 44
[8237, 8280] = 30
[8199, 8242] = 30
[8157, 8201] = 26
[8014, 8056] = 28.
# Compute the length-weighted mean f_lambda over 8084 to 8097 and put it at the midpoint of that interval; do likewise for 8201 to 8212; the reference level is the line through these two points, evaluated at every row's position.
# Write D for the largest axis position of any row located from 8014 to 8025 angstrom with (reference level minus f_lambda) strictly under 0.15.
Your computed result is 8014.81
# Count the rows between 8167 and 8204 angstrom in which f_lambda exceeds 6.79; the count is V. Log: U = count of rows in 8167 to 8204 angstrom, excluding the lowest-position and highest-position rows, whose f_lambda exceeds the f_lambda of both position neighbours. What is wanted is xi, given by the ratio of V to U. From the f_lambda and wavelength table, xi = 2.0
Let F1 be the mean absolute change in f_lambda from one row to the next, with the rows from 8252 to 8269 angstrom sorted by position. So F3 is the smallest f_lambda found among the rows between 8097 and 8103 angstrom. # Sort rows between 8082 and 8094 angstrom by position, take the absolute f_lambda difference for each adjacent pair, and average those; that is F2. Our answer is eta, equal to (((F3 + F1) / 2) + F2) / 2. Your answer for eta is 1.89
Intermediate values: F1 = 0.36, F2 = 0.31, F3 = 6.581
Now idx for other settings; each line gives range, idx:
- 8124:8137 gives -2.06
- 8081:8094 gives -2.16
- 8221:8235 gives -2.09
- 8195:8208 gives -2.06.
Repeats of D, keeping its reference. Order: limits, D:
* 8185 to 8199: 8197.73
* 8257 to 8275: 8265.96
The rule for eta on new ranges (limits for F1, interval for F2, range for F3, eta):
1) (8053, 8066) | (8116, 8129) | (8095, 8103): 1.81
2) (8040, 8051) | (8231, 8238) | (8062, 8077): 1.79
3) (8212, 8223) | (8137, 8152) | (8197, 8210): 2.04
